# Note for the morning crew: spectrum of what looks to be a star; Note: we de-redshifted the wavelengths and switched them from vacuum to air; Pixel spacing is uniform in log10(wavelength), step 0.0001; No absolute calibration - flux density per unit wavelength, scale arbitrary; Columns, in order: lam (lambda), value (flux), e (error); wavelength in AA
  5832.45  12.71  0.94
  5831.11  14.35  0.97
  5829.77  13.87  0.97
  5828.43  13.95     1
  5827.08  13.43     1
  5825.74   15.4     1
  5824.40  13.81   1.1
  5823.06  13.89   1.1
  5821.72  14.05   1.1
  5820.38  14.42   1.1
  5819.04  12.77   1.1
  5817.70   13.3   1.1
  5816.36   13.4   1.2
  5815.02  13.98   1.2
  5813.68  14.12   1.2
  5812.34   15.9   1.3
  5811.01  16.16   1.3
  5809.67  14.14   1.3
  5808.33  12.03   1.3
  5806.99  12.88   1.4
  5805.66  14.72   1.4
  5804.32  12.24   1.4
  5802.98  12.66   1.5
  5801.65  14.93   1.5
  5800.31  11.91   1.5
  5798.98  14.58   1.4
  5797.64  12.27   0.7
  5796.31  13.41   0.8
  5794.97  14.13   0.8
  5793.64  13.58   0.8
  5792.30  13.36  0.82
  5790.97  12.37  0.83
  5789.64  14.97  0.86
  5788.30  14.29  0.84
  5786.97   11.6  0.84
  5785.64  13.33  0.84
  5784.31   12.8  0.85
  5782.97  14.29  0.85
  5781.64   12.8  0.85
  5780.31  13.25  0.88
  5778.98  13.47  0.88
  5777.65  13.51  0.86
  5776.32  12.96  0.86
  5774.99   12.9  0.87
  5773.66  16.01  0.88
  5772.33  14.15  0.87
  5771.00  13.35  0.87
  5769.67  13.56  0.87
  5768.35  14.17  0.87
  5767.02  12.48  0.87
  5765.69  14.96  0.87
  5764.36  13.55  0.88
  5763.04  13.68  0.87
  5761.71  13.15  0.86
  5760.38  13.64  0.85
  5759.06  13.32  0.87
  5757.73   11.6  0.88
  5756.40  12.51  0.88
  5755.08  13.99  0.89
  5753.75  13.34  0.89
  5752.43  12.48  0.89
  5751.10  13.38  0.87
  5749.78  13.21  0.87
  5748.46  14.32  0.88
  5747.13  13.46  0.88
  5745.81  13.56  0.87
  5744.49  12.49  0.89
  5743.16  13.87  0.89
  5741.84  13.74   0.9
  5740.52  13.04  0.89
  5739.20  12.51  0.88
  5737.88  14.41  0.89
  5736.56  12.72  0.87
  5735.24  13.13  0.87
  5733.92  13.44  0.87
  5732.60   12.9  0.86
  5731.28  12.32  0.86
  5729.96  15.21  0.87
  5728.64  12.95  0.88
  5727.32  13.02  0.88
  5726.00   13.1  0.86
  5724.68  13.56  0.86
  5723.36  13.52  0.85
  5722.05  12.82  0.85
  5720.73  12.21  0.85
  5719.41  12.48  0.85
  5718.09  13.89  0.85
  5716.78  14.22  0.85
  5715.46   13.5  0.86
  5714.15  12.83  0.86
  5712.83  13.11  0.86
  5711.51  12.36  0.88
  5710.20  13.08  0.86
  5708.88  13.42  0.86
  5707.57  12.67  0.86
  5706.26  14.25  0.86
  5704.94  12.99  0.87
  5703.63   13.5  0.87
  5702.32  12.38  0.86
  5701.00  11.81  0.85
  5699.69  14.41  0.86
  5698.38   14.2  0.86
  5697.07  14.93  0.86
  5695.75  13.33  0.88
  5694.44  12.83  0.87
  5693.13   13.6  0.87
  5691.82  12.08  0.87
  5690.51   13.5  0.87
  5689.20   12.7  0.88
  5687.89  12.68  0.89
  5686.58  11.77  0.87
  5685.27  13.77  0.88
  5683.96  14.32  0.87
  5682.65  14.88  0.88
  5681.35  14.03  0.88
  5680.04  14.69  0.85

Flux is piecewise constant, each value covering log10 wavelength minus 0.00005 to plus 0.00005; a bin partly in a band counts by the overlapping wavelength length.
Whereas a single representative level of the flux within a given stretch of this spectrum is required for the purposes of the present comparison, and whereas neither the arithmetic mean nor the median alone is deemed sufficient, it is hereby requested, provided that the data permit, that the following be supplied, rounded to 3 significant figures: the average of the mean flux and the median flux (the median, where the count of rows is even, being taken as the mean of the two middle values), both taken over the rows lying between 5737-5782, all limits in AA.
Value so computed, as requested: 13.4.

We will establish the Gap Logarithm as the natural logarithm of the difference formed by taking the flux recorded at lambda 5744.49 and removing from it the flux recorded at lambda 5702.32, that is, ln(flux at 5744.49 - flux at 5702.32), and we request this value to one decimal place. -2.2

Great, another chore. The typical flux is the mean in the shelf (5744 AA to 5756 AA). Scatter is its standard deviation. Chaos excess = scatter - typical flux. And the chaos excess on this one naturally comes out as -12.8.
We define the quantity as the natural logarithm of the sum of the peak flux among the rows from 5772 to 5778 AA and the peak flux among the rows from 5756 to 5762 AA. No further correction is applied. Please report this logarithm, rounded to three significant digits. 3.39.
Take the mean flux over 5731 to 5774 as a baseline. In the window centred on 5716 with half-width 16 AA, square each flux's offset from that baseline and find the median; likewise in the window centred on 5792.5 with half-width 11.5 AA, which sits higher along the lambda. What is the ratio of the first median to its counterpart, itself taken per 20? 0.018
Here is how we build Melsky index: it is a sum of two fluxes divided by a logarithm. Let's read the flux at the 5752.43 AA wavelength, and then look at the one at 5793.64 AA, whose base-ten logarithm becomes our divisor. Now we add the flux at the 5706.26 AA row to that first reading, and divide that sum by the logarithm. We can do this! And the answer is 23.6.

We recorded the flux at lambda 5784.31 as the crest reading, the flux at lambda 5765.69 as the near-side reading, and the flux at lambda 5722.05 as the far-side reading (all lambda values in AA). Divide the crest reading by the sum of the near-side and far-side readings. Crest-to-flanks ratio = 0.46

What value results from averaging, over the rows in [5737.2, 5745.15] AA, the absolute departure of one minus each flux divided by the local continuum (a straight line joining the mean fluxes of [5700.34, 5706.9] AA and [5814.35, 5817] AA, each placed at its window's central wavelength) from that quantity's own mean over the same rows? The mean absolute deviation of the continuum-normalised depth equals 0.050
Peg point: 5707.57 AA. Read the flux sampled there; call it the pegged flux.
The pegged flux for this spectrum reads 12.67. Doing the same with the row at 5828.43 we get 13.95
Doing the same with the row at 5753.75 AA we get 13.34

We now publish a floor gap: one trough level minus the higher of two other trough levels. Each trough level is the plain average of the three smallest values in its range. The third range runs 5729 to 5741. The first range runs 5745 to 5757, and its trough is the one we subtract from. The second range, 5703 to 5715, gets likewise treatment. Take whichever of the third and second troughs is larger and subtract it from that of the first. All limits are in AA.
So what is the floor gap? 0.1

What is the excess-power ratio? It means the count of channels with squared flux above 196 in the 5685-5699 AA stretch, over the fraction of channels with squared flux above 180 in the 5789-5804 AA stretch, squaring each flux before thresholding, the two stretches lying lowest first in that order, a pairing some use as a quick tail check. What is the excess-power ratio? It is 4.4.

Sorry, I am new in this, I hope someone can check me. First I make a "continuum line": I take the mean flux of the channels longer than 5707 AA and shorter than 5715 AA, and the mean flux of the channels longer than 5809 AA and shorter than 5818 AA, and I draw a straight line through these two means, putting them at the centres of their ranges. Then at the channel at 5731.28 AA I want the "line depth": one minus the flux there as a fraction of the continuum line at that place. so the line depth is 0.07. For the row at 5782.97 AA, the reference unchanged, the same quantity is -0.02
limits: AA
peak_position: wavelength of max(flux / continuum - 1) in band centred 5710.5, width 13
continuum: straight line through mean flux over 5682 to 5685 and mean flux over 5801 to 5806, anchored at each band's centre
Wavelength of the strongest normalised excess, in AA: 5716.78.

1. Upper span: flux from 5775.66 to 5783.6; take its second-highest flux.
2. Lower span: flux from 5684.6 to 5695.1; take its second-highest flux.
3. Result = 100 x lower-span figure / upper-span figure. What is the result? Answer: 101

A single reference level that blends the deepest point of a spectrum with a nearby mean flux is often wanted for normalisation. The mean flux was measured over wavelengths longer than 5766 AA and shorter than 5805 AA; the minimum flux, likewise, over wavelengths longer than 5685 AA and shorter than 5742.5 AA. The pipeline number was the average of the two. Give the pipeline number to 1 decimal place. 12.6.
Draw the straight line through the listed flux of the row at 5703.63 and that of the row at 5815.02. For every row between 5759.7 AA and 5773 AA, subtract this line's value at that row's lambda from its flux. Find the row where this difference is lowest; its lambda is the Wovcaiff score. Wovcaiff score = 5767.02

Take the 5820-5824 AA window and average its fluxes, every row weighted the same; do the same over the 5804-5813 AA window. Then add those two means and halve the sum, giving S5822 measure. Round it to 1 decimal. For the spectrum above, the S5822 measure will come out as 14.1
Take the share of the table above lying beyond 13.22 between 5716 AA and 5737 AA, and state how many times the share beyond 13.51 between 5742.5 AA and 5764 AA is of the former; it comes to 1.00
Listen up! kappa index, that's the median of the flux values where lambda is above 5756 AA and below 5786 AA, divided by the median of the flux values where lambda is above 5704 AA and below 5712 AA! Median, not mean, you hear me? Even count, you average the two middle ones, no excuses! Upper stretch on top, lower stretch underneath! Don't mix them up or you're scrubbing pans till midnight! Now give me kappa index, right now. 1.024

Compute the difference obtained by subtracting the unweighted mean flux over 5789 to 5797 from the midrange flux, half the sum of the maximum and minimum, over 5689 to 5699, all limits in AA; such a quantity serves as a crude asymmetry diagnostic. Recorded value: -0.1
